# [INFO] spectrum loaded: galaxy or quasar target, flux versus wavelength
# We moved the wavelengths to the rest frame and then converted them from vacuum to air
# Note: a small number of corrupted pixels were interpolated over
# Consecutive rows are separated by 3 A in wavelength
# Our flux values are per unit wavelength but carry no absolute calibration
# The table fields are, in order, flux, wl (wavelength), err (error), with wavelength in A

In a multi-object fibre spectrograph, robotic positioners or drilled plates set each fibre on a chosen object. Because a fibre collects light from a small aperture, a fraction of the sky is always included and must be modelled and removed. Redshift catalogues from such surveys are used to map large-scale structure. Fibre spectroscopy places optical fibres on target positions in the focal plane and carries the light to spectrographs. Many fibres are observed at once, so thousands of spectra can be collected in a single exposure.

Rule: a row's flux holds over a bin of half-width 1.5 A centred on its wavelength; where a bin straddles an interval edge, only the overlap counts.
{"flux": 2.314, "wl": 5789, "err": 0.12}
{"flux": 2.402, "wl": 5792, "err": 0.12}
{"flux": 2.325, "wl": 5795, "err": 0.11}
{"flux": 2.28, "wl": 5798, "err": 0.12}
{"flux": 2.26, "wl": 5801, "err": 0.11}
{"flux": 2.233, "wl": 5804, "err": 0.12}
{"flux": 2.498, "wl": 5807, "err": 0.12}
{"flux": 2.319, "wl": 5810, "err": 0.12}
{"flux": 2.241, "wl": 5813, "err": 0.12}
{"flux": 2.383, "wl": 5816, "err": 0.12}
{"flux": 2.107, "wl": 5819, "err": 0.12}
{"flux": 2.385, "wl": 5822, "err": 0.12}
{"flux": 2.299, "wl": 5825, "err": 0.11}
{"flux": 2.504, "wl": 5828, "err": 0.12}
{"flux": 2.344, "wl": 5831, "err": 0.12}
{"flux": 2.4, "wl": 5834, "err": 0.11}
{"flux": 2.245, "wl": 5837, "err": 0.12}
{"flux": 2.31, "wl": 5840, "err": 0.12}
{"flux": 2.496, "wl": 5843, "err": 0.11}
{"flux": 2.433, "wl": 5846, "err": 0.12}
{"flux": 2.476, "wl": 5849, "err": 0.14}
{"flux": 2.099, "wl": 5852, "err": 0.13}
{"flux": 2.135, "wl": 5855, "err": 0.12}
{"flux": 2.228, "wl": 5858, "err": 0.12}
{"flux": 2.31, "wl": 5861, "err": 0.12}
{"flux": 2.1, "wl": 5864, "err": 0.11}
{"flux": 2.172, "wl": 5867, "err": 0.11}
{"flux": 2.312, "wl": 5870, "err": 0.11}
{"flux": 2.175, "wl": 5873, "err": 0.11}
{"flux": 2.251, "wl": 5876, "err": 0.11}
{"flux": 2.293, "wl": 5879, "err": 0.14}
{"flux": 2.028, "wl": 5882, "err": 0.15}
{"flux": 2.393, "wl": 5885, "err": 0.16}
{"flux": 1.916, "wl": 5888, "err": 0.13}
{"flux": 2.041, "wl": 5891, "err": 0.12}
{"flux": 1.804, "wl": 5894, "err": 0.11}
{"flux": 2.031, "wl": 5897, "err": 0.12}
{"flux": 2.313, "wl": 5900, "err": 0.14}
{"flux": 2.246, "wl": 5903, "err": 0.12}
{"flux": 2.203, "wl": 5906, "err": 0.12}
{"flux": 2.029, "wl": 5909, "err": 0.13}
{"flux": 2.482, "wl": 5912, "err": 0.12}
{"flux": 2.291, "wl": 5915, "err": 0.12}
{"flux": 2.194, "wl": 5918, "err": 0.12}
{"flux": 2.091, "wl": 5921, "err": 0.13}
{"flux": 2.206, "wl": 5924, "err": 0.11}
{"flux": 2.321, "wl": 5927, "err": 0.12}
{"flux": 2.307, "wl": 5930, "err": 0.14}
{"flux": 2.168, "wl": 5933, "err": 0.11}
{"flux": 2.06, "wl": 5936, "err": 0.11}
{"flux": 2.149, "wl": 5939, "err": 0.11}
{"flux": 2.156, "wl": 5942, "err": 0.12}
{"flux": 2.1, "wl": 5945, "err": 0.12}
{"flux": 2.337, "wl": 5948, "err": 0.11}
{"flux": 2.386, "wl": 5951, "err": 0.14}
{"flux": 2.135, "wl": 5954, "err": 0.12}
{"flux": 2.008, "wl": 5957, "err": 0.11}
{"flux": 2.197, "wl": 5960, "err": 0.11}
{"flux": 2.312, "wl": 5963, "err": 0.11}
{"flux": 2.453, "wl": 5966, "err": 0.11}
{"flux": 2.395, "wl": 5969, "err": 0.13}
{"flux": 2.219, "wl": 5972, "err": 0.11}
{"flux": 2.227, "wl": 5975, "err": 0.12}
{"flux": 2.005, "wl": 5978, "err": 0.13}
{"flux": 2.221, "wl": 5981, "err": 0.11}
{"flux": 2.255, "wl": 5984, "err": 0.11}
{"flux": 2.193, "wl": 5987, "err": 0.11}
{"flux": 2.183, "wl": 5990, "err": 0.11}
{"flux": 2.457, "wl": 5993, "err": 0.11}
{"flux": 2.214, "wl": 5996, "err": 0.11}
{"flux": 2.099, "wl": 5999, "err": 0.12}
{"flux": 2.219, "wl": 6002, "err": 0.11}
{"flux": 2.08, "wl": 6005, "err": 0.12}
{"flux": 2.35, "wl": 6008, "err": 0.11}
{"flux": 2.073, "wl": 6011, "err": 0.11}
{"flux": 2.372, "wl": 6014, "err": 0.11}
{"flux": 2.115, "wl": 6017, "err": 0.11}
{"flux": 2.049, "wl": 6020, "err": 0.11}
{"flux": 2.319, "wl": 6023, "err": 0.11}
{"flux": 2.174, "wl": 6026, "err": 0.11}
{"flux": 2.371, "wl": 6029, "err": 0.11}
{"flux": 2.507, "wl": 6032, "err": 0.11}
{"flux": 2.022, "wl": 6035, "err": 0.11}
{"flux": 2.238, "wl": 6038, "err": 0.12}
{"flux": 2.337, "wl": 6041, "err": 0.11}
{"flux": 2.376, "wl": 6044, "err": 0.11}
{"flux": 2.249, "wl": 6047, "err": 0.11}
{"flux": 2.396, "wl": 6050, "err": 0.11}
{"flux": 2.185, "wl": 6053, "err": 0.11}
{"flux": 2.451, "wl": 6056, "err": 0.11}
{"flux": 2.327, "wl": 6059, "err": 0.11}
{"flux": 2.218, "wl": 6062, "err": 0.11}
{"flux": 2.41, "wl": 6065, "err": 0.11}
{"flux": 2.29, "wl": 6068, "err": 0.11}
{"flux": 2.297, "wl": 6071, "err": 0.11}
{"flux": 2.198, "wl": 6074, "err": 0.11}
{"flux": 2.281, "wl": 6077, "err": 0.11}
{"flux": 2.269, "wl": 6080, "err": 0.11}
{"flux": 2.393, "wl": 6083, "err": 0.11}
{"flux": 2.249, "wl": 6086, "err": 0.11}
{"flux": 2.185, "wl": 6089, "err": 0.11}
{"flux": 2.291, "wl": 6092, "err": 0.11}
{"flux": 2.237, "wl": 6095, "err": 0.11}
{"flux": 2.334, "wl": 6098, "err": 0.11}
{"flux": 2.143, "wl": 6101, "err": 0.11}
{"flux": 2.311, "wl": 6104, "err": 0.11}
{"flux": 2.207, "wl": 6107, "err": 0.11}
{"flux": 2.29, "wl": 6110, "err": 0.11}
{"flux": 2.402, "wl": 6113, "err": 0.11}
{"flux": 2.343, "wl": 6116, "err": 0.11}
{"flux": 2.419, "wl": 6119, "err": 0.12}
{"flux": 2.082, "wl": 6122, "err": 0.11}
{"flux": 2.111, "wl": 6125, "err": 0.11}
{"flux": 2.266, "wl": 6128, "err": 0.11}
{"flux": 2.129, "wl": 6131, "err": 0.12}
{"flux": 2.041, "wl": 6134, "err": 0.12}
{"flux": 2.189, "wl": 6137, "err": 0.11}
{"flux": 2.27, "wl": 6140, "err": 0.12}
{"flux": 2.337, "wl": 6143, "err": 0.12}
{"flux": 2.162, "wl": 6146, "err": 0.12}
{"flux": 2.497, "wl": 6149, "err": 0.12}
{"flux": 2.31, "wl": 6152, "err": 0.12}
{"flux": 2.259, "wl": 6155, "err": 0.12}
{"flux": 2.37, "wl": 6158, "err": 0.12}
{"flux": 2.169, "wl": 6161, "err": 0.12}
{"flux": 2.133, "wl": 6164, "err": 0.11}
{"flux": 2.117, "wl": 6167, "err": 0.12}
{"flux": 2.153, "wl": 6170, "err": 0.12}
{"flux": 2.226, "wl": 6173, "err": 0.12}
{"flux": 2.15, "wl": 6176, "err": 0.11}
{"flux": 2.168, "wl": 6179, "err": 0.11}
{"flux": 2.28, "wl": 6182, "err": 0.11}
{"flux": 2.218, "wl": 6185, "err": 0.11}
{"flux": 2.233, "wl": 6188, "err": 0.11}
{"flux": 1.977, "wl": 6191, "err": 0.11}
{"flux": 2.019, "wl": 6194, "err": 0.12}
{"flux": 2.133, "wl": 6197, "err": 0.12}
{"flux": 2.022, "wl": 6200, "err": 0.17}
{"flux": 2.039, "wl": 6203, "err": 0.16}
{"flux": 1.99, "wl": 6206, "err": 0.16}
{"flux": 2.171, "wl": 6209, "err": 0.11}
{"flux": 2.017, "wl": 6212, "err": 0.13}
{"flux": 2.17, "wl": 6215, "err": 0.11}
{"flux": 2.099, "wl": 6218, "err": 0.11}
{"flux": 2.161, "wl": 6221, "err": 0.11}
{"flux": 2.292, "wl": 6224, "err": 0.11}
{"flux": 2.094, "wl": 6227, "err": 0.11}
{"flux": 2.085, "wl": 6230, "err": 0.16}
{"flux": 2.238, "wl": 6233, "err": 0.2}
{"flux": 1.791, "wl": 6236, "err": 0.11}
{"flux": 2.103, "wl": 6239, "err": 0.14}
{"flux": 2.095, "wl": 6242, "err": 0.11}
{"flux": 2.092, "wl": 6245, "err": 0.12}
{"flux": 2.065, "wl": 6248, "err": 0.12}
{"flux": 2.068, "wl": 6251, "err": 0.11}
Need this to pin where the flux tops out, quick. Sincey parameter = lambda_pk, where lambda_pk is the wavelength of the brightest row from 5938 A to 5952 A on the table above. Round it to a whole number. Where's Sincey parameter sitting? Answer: 5951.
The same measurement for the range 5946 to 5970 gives 5966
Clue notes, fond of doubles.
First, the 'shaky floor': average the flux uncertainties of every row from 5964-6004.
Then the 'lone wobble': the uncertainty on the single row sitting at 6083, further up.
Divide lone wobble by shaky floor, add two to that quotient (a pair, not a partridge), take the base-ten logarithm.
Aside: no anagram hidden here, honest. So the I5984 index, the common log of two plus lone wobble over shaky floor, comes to 0.471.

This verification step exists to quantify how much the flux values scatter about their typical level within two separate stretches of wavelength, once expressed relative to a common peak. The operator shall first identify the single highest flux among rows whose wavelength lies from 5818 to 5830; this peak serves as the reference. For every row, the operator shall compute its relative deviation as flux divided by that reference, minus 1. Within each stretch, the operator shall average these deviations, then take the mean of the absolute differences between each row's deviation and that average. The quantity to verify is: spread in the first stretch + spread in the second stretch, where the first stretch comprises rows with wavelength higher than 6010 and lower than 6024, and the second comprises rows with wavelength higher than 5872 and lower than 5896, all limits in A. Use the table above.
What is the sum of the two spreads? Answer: 0.117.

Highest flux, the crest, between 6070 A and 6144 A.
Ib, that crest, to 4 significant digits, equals 2.419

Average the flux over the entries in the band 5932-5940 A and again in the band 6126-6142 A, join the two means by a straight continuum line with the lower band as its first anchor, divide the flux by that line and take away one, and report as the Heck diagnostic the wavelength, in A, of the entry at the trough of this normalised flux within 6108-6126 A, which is 6122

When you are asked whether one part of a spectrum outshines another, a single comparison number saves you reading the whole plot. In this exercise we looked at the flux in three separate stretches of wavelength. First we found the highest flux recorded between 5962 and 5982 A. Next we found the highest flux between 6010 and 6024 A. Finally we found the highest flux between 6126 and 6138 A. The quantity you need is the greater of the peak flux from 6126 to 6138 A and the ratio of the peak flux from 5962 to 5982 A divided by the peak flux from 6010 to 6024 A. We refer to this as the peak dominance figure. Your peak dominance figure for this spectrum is 2.27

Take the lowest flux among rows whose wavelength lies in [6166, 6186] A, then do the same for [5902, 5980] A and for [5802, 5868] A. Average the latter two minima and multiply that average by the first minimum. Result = 4.34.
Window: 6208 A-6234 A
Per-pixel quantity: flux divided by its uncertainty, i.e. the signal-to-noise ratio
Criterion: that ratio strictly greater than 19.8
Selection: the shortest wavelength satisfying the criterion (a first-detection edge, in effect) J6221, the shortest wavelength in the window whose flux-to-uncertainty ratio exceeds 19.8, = 6224 A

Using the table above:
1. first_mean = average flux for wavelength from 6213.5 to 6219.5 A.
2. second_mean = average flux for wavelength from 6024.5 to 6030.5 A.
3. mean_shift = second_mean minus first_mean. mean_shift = 0.14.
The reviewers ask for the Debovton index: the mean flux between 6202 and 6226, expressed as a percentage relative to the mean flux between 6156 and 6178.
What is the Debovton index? 97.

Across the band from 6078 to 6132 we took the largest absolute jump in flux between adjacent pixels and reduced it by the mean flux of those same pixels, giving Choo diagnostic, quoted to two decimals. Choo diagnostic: -1.92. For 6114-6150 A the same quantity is -1.90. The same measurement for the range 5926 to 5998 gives -1.95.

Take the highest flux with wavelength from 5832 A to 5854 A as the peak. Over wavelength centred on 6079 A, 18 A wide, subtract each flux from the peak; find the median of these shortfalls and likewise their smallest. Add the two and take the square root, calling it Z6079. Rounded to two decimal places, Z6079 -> 0.57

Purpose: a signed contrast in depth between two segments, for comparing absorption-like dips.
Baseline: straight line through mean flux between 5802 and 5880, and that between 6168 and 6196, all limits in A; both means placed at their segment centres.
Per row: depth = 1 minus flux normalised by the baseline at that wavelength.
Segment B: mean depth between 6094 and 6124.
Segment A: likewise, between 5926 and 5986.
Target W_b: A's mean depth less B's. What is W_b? 0.054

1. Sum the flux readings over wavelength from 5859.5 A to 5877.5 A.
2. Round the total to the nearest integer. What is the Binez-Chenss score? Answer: 13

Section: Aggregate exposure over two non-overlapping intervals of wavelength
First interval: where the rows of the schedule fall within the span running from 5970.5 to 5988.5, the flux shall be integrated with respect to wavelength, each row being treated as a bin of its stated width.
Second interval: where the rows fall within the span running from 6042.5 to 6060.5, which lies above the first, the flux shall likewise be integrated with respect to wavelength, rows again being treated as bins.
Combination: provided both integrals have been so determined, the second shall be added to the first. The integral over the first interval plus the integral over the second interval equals 81.3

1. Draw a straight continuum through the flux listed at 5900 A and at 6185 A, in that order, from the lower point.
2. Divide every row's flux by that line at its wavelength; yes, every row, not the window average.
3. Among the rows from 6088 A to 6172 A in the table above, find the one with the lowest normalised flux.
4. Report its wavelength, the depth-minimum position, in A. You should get 6134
